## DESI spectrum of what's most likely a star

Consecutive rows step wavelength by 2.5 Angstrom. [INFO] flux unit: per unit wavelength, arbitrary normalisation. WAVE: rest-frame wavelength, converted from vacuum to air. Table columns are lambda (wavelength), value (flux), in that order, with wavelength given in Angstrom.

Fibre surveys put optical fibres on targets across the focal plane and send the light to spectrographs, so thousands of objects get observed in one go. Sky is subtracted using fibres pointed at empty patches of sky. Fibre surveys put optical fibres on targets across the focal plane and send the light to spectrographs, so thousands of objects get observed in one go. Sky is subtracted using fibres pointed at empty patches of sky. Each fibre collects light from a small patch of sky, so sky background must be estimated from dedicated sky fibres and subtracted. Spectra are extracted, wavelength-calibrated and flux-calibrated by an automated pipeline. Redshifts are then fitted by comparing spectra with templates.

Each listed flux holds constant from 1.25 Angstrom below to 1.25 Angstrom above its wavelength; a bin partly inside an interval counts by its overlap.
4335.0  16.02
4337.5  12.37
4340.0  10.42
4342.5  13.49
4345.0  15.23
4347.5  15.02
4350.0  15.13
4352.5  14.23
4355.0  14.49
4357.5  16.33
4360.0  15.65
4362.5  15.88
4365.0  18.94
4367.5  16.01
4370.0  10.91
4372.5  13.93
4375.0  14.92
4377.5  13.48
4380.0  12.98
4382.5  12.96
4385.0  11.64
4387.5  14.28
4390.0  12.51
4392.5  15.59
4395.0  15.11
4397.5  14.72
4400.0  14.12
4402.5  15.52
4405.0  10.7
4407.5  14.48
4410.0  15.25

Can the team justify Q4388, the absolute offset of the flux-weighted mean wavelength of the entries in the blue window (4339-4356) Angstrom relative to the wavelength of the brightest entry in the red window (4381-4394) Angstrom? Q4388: 44.7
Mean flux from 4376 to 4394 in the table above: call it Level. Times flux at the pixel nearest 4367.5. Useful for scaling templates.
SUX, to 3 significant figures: 214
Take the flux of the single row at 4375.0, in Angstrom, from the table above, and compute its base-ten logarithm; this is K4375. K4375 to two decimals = 1.17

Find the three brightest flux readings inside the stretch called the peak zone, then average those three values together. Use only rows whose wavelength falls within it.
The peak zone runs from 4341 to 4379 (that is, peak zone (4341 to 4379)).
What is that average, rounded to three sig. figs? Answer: 17.1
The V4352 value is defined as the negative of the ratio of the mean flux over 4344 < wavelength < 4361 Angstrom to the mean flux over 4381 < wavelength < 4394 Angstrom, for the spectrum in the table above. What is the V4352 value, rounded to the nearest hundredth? -1.13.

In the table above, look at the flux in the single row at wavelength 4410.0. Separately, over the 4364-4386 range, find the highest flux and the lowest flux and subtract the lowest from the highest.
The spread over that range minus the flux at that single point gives -7.2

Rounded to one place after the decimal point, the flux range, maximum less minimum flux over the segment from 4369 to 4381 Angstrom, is 4.0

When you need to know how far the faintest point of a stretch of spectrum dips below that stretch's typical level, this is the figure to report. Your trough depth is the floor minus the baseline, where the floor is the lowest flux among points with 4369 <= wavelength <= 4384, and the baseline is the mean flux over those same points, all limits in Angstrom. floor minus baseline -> -2.3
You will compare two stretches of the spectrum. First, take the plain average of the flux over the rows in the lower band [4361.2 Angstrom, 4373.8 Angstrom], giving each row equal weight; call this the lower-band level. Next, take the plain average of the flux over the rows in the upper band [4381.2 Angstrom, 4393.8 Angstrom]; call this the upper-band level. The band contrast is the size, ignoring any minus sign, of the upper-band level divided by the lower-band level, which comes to 0.89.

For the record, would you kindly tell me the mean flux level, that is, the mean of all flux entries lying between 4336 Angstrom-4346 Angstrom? 12.9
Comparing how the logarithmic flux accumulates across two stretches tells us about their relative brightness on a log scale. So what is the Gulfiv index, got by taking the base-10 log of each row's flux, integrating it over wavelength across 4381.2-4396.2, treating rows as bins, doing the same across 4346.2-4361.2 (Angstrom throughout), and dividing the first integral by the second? 0.96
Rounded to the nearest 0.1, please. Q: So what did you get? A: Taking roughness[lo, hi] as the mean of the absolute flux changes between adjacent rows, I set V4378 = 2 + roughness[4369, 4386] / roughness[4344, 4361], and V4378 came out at 3.8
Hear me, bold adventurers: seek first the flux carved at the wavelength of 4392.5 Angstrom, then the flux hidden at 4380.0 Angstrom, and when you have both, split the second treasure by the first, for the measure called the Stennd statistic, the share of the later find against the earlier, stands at 0.83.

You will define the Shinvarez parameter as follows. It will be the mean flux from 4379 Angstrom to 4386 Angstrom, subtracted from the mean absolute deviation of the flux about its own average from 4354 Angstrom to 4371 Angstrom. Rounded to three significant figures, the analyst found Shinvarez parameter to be -11.0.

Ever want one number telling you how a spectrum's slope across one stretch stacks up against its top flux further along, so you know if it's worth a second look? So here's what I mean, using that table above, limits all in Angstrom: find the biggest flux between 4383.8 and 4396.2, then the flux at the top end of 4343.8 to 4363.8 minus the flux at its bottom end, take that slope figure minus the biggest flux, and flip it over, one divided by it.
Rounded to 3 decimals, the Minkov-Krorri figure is -0.067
